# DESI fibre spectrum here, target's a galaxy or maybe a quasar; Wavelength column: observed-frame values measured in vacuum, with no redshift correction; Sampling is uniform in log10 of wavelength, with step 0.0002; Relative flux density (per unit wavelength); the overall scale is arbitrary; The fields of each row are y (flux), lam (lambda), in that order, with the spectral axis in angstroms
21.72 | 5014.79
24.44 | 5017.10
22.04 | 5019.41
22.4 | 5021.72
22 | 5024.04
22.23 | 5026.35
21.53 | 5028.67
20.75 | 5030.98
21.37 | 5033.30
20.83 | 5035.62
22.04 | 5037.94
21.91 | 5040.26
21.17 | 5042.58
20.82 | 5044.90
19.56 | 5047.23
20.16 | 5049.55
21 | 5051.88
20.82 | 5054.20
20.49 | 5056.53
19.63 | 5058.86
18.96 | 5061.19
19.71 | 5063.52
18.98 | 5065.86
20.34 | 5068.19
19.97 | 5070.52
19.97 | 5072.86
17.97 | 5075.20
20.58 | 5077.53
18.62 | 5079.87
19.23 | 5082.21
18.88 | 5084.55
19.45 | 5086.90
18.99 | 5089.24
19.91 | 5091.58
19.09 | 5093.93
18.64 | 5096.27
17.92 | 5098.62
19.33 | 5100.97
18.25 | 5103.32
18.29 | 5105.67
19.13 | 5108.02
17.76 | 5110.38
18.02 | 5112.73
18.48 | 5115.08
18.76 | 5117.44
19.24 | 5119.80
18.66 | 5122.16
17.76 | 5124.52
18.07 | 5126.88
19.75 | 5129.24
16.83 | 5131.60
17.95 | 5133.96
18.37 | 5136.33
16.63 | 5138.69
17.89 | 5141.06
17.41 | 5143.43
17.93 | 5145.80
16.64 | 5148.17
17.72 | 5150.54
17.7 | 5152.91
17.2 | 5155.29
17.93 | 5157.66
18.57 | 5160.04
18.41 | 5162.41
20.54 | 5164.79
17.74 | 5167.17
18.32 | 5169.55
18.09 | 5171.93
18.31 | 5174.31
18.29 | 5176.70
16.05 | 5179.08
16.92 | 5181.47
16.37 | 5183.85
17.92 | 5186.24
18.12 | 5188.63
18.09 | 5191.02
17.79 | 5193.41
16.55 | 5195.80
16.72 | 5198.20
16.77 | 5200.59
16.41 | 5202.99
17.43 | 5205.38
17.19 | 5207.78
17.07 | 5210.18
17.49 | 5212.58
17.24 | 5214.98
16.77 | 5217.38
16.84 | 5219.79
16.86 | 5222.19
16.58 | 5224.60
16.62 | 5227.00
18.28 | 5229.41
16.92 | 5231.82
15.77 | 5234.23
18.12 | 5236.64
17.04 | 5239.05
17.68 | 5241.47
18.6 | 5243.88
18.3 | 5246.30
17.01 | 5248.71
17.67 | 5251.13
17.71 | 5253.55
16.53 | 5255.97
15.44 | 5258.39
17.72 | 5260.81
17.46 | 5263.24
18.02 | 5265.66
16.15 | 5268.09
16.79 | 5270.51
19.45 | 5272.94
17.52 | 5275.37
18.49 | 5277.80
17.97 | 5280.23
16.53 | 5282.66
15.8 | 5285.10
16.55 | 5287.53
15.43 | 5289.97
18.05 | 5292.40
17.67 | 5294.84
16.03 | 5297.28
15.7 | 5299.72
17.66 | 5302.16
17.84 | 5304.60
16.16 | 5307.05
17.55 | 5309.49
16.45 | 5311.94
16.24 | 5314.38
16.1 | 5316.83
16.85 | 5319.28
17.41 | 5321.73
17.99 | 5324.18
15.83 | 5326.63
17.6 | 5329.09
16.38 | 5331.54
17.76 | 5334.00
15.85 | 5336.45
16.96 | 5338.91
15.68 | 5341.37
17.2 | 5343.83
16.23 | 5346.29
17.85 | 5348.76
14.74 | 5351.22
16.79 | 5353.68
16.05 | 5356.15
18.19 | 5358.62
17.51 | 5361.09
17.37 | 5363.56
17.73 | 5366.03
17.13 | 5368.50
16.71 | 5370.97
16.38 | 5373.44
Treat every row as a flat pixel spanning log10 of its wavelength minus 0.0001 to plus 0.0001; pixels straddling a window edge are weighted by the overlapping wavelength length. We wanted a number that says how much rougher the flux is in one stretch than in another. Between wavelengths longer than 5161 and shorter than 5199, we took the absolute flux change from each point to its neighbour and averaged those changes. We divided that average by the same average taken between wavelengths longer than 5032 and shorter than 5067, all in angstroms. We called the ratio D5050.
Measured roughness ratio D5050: 1.33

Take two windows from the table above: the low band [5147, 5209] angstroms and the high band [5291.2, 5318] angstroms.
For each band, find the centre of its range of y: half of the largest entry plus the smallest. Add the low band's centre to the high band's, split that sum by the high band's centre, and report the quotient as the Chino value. 2.08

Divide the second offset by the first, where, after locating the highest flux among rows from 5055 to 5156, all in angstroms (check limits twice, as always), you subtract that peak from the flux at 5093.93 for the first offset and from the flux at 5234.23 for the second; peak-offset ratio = 3.2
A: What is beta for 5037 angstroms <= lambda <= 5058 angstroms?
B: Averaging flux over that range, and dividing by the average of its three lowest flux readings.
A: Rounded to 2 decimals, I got 1.04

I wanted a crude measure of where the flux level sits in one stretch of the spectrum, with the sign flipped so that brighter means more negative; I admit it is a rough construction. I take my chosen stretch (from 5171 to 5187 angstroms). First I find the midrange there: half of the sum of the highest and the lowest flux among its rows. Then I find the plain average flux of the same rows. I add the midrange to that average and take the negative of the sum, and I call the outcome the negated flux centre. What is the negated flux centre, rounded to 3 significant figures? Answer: -34.6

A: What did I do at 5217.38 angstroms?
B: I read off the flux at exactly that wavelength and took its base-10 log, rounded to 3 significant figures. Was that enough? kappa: 1.22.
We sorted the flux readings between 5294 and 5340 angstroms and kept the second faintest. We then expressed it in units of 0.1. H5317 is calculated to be 158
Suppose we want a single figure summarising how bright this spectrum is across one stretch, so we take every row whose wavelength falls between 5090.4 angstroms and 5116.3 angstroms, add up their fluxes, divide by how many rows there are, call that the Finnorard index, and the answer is 18.6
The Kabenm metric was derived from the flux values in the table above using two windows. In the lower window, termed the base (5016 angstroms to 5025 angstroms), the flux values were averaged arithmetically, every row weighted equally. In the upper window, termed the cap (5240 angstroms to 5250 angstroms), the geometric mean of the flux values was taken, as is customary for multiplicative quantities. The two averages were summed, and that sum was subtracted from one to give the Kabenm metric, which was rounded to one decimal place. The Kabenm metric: -39.6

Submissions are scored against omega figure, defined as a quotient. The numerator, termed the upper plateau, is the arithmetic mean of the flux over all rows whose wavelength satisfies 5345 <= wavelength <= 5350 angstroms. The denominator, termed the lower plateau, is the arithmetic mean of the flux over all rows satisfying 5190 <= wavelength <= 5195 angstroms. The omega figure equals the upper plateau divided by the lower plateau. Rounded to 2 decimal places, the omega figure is 0.95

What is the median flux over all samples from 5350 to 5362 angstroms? 16.8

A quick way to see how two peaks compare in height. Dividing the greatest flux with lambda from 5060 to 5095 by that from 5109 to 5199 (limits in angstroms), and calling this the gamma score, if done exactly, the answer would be 1.00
